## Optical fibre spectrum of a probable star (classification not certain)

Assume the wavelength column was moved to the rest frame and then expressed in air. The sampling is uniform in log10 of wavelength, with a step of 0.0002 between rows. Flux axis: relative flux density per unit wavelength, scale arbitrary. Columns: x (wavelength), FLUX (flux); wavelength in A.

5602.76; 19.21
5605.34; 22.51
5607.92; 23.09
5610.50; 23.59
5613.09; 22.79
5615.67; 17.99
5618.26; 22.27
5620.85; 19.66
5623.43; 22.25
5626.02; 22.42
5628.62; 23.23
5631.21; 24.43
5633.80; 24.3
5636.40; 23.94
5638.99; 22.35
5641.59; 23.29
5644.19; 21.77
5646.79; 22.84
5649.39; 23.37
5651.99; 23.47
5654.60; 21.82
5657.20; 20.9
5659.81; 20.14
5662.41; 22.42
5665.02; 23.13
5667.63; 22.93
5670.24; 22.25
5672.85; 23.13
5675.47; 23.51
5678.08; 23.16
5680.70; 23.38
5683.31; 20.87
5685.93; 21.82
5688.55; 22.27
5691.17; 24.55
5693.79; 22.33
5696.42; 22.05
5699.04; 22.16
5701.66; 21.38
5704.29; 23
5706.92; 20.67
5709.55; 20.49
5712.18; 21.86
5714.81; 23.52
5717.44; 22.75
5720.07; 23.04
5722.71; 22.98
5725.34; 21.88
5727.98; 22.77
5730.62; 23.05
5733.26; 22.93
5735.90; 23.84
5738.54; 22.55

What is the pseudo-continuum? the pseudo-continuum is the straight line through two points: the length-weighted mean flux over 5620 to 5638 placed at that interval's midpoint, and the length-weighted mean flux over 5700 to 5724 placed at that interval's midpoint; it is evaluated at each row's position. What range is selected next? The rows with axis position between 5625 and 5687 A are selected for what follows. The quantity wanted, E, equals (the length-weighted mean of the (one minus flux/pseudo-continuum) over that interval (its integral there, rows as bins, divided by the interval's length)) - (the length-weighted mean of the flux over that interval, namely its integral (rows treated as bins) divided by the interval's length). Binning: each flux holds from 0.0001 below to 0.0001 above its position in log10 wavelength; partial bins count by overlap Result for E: -22.7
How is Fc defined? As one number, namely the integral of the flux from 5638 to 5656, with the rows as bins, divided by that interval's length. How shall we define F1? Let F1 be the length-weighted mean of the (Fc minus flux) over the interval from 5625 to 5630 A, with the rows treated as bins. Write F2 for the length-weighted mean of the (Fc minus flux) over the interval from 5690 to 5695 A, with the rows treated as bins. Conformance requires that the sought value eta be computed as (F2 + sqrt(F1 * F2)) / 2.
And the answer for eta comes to -0.2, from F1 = -0.2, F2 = -0.7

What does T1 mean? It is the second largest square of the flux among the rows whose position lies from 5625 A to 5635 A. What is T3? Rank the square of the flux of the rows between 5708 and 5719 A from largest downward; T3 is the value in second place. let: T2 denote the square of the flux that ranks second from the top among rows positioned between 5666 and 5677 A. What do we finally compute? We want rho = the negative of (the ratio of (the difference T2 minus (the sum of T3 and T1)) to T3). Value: 1.11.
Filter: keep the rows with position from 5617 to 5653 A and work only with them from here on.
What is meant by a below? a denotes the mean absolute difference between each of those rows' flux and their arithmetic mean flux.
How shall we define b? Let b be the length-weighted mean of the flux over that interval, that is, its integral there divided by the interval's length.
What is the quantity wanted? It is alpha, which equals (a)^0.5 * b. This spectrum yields 21.6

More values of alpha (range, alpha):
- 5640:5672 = 20.3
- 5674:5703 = 20.6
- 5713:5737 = 13.5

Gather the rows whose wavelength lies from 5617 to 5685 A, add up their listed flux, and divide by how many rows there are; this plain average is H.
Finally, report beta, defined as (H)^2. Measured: 510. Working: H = 22.59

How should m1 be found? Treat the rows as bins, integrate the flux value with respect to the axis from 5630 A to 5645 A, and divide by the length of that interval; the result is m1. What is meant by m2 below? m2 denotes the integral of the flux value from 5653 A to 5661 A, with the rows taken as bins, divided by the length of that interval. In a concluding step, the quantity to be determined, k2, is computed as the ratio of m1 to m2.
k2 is 1.11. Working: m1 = 23.4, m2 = 21.0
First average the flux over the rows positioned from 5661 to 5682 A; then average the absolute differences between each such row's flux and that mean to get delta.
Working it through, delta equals 0.3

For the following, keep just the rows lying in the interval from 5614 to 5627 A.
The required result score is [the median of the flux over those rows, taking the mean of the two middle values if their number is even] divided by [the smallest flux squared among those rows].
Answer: 0.069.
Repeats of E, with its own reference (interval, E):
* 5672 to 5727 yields -22.4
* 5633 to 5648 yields -23.0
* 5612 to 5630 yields -21.5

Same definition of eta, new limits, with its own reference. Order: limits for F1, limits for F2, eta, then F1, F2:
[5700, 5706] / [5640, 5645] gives 0.2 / 0.6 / 0.1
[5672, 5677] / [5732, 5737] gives 0.0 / -0.6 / -0.7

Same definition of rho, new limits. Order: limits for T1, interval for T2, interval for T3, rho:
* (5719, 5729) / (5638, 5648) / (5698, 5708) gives 1.01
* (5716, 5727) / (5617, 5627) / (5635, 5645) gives 1.06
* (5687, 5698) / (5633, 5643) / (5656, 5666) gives 0.85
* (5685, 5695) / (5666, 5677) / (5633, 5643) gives 0.94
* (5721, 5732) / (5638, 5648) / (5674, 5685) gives 1.01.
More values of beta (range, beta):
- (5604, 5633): 493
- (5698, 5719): 483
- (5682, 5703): 492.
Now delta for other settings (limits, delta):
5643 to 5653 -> 0.6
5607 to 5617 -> 1.9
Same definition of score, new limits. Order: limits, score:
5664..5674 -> 0.047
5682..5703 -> 0.051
